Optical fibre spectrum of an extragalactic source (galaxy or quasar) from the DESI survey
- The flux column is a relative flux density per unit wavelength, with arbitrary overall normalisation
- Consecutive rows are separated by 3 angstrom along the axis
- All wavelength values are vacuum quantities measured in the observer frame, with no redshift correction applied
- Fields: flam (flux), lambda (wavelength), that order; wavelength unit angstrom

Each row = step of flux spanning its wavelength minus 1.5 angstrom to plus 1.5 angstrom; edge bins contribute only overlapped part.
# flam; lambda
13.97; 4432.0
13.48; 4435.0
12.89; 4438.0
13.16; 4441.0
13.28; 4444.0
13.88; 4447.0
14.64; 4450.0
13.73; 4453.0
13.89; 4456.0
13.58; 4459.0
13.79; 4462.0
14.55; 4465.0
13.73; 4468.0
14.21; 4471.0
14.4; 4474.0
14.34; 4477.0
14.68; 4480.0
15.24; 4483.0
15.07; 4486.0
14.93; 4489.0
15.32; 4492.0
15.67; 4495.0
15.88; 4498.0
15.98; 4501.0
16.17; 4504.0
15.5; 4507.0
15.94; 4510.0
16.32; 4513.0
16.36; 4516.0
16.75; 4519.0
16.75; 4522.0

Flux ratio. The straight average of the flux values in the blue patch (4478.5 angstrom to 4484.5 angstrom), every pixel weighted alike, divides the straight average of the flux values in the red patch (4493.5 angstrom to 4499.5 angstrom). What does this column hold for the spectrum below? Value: 1.05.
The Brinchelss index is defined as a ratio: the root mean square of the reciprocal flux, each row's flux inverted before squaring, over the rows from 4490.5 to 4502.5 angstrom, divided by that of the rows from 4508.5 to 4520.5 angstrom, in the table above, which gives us 1.04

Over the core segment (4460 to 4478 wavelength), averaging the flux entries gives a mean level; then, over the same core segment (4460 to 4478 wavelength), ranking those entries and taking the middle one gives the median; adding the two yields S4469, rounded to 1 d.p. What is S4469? 28.4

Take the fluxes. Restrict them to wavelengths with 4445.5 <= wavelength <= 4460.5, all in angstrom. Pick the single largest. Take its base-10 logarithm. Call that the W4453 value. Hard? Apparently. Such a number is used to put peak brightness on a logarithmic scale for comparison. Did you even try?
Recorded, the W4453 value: 1.17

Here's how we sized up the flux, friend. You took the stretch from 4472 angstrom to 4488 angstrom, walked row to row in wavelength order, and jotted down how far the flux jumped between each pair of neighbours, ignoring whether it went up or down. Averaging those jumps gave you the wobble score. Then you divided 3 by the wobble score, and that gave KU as 11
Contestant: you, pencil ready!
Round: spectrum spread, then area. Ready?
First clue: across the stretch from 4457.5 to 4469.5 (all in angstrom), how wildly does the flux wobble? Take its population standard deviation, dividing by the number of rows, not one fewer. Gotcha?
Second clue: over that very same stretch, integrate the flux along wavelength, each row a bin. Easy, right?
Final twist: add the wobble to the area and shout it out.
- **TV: 167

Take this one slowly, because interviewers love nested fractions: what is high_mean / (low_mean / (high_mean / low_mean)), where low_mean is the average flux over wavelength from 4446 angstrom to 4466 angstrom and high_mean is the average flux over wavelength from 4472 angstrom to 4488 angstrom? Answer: 1.11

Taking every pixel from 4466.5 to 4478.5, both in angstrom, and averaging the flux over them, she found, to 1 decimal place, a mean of 14.2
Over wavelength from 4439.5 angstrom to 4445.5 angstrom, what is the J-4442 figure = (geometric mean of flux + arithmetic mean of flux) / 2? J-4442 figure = 13.2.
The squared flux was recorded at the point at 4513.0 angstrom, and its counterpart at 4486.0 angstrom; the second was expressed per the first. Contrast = 0.85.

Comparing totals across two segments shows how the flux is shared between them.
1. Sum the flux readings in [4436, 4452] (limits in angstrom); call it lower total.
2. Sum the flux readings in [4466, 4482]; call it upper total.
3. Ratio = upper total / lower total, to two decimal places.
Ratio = 1.05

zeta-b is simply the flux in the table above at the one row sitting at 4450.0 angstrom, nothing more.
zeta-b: 14.64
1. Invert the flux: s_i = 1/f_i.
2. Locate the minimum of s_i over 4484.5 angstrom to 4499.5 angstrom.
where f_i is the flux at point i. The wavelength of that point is 4498.0 angstrom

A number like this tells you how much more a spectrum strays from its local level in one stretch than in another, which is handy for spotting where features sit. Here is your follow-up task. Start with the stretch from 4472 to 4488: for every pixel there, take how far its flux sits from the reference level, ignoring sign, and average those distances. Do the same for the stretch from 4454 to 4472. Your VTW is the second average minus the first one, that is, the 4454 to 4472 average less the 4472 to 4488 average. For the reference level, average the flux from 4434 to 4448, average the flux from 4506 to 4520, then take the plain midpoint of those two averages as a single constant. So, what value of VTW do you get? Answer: 0.5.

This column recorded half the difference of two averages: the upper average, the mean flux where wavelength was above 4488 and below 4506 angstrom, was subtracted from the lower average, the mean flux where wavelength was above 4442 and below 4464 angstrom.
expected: -0.92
